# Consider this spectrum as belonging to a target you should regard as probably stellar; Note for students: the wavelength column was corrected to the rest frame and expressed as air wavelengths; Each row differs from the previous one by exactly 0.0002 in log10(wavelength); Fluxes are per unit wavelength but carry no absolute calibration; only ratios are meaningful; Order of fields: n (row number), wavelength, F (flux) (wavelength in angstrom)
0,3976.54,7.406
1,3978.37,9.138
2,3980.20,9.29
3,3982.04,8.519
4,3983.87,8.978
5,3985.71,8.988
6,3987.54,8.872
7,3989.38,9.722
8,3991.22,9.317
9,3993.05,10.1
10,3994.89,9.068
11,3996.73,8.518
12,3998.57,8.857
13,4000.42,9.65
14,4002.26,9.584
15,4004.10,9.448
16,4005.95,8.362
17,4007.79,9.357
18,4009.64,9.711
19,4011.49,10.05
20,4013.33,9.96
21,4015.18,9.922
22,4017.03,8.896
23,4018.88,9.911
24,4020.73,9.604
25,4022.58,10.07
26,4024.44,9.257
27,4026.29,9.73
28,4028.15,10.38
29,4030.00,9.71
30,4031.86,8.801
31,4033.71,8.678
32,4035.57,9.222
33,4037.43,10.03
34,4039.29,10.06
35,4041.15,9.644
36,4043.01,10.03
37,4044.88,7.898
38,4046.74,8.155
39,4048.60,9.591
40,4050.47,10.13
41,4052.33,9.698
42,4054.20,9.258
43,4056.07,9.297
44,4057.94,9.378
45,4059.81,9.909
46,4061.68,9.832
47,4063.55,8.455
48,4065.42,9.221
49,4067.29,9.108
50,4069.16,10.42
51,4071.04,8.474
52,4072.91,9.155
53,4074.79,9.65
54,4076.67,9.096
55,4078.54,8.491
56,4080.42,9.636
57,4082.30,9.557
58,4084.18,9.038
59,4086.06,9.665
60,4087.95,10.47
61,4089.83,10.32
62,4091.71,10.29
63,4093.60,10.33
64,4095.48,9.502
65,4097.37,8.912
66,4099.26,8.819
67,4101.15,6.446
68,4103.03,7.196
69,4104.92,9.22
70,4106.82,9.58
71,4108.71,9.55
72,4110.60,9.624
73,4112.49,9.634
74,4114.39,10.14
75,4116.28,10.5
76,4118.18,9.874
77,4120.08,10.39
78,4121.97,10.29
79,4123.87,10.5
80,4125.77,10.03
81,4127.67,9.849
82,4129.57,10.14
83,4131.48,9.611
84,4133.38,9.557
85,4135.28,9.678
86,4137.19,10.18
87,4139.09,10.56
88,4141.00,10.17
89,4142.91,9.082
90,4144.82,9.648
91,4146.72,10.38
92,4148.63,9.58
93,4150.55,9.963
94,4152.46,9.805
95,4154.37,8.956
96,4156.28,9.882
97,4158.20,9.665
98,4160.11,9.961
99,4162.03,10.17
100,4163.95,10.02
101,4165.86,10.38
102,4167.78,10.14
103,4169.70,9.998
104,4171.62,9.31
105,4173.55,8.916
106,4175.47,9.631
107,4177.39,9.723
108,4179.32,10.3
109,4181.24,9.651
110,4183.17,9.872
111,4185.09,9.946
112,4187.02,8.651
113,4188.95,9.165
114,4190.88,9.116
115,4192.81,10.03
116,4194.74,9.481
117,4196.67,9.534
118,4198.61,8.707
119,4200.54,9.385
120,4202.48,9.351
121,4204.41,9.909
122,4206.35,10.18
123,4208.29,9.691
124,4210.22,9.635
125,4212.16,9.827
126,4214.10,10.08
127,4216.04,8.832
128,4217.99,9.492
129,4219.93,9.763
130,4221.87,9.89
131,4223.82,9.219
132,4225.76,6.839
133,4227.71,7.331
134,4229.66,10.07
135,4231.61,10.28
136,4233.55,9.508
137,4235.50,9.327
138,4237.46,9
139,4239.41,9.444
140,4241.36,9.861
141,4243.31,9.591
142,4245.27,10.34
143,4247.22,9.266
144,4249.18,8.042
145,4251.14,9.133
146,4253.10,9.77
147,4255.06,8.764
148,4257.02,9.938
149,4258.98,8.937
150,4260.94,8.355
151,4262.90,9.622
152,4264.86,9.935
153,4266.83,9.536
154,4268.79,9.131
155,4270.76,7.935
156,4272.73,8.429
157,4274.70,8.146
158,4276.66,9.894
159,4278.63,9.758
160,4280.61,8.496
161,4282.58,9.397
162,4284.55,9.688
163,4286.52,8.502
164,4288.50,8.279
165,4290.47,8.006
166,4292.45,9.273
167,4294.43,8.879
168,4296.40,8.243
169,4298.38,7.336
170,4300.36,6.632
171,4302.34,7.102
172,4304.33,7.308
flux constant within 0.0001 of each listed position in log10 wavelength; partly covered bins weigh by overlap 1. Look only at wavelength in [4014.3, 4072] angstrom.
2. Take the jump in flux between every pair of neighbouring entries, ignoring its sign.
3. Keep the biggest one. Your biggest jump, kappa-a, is 2.1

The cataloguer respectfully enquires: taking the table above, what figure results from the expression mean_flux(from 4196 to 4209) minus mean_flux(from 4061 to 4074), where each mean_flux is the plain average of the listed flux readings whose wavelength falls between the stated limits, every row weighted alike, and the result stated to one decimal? 0.3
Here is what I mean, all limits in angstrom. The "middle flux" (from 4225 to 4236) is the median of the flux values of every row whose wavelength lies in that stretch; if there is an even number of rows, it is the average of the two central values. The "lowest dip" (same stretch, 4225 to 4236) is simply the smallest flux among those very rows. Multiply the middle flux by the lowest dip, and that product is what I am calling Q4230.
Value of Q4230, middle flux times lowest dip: 64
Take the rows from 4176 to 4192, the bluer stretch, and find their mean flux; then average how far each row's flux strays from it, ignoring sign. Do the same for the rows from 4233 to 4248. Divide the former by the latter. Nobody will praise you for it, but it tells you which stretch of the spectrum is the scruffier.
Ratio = 1.5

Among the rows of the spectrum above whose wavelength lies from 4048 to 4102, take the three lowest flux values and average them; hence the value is 7.8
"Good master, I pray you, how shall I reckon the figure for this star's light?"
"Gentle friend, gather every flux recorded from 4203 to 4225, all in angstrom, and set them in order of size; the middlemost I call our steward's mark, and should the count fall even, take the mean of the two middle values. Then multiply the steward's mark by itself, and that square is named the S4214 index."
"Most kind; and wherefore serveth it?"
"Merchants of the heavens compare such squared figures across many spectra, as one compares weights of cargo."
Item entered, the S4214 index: 95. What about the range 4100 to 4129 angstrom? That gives 97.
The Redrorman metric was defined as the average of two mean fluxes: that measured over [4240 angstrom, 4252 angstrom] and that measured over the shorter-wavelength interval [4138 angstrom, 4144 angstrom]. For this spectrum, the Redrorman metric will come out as 9.65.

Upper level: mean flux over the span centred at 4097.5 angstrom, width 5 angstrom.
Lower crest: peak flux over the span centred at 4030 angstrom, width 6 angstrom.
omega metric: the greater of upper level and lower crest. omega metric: 10.4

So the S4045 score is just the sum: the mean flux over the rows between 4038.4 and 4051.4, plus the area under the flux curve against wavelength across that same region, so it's 131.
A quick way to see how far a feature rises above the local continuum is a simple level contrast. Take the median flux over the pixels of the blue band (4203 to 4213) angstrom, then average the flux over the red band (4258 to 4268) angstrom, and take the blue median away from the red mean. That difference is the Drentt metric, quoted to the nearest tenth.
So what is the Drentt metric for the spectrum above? -0.5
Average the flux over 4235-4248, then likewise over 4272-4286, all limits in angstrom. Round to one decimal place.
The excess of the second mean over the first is -0.4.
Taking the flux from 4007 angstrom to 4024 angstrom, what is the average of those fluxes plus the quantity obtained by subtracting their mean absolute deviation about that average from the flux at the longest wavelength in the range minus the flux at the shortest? 10.1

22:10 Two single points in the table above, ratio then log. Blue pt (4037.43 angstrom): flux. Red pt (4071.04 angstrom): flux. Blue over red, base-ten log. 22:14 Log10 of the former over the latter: 0.07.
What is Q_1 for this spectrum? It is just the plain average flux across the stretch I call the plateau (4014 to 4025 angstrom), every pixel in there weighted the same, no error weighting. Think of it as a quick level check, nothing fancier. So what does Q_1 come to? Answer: 9.6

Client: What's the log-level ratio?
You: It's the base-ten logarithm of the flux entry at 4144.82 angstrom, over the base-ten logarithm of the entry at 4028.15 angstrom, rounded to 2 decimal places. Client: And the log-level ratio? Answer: 0.97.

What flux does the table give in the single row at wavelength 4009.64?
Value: 9.711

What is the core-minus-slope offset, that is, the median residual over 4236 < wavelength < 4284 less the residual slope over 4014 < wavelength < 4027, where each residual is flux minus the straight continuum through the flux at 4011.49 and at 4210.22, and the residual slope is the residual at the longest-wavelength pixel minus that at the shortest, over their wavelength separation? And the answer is -0.196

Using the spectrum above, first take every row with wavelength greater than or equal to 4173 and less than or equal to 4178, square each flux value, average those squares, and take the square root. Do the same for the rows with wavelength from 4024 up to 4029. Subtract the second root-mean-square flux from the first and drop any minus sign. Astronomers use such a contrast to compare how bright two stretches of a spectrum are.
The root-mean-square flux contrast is 0.37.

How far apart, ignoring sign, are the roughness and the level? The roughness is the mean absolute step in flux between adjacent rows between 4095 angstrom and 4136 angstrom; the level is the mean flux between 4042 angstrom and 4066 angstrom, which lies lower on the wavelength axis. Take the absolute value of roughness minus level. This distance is 8.81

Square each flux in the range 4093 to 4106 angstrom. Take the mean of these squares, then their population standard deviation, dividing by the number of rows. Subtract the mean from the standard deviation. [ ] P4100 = -55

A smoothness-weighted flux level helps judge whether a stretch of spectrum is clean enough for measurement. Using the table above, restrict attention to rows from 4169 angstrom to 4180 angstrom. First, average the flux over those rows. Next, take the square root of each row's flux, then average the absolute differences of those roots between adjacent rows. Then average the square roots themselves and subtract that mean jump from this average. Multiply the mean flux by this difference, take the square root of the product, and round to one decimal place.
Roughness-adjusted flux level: 5.4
